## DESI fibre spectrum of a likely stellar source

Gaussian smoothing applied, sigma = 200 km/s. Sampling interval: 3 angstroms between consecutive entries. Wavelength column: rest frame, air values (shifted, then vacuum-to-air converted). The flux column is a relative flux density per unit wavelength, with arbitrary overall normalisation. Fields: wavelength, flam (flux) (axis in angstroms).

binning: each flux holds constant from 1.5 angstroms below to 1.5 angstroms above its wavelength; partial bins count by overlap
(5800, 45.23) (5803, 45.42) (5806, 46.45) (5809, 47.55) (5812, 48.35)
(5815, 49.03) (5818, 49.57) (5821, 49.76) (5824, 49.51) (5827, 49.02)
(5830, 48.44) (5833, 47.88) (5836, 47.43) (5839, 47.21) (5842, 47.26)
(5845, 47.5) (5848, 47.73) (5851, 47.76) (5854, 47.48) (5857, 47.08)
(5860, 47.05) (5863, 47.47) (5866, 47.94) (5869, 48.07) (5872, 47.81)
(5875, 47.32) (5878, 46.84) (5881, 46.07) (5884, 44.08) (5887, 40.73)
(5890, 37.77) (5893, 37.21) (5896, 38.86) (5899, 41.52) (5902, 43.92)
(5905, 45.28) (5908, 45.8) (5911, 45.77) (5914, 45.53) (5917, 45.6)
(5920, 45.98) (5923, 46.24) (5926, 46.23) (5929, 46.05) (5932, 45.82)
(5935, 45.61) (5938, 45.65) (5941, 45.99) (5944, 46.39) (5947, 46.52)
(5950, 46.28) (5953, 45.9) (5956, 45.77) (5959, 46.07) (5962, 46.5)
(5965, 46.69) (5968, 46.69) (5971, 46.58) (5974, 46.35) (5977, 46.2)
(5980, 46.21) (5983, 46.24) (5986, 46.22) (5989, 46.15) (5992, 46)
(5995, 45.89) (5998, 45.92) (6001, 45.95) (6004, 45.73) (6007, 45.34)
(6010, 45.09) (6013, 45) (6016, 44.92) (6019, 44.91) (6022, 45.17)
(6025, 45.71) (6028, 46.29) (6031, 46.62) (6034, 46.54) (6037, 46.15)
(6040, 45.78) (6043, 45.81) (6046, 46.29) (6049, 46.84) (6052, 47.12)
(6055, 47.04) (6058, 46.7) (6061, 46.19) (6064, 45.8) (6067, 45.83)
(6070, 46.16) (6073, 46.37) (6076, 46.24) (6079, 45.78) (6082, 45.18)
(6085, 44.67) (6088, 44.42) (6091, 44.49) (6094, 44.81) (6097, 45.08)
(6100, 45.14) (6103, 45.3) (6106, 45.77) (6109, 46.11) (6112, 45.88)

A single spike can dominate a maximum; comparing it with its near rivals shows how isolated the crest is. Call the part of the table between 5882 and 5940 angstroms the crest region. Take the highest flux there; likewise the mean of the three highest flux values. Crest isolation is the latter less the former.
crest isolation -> -0.07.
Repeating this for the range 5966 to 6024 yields -0.15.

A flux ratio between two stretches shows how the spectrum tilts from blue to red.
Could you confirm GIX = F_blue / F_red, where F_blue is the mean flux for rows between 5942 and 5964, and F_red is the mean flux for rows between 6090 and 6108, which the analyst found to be 1.02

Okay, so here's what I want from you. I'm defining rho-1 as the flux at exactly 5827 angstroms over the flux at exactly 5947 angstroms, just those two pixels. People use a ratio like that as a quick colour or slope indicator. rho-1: 1.05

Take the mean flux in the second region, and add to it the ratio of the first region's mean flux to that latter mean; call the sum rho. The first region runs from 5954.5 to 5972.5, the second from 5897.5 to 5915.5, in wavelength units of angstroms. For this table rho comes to 45.7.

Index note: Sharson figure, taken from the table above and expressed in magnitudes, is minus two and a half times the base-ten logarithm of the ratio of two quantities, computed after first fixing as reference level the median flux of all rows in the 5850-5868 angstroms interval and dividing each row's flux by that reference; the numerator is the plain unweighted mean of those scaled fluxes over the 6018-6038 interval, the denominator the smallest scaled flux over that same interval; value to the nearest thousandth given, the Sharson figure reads -0.024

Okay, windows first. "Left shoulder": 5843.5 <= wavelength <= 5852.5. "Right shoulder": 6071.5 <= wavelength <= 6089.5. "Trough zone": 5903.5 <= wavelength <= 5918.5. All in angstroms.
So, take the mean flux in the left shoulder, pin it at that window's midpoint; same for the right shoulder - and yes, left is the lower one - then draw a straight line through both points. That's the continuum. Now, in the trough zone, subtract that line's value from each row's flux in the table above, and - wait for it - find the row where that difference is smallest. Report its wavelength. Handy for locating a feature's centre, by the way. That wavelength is 5905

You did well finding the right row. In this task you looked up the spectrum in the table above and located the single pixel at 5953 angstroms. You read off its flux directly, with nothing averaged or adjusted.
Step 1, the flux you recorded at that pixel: 45.9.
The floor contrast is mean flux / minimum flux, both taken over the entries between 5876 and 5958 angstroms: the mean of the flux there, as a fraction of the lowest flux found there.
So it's 1.20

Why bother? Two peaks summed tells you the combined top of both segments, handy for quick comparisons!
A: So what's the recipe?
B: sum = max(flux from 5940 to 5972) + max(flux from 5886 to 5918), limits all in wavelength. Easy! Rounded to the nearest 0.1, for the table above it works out 92.5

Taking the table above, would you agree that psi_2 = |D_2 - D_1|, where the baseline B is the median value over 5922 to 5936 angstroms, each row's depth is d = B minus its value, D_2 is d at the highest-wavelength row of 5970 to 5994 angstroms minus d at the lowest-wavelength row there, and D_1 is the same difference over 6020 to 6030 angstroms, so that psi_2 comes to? 1.70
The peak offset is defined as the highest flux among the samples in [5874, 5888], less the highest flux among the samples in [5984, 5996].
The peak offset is 1.1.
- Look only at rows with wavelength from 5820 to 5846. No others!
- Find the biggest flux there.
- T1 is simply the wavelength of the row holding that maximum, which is 5821 angstroms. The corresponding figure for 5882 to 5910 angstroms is 5908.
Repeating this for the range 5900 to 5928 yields 5923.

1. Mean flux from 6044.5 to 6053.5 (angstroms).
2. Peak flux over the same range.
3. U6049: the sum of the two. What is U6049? 93.9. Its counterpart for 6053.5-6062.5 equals 93.7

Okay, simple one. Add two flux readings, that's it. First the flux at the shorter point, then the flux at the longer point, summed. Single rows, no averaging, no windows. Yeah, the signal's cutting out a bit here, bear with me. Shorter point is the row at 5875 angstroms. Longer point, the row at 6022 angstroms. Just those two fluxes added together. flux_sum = 92.5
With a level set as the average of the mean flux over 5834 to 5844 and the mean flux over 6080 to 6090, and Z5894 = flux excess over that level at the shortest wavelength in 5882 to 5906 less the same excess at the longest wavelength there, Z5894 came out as -1.2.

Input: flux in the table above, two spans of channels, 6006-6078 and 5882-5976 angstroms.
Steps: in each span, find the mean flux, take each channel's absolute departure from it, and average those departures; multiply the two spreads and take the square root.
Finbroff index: 1.0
